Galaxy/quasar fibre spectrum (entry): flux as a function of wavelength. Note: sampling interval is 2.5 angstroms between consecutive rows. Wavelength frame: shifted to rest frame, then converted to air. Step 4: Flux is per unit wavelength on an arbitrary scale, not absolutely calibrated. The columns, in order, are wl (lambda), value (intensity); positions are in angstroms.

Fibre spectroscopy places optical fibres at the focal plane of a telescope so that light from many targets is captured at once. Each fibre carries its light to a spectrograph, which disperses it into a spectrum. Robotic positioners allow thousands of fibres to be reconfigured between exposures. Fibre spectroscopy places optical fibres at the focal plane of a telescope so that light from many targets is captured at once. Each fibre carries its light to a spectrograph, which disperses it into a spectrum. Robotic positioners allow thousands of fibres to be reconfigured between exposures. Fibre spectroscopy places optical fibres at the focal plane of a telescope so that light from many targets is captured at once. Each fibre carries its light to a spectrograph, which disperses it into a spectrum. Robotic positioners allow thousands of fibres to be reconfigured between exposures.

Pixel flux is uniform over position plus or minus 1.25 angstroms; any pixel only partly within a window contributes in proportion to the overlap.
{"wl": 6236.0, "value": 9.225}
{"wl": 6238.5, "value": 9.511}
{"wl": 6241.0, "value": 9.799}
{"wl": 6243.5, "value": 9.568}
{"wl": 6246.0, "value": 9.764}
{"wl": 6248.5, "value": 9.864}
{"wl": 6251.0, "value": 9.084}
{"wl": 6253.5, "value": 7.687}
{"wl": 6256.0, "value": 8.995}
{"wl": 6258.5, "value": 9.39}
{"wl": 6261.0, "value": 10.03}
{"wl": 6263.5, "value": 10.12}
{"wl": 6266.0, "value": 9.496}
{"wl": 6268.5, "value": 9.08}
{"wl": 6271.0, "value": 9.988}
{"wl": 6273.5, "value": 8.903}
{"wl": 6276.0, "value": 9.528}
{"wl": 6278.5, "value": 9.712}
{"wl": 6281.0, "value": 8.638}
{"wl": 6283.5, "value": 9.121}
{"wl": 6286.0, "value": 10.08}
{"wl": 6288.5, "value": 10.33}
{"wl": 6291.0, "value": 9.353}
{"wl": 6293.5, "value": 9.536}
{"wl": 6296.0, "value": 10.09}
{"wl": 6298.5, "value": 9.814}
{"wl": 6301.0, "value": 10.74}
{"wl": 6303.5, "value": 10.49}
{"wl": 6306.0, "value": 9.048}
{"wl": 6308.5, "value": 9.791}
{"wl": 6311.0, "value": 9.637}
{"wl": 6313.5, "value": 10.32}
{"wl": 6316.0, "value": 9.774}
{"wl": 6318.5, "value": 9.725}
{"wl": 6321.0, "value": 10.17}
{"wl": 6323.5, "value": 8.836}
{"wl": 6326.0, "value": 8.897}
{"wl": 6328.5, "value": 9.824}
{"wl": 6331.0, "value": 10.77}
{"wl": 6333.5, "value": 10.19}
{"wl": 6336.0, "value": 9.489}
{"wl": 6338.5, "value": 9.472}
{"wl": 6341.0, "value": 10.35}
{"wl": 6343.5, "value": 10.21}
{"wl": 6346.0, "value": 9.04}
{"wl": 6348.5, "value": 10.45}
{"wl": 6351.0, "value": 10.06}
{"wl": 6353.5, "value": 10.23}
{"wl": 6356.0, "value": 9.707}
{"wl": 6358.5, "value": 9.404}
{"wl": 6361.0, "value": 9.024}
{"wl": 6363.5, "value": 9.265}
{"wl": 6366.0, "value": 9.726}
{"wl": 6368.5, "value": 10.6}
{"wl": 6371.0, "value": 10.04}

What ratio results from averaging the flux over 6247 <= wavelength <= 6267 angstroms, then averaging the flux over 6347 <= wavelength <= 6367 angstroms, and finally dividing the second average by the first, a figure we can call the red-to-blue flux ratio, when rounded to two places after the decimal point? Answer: 1.04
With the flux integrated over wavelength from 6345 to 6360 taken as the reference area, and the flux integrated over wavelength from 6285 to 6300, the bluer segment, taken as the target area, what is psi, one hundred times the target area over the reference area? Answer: 101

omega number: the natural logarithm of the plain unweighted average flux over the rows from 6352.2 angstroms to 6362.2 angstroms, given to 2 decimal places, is 2.26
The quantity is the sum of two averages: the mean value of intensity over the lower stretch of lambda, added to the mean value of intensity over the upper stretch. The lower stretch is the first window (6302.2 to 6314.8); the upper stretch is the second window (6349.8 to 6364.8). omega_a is 19.5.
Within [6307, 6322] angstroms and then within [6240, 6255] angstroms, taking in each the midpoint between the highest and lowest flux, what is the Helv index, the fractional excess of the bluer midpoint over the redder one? -0.121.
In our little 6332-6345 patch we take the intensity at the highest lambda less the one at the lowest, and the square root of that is 0.14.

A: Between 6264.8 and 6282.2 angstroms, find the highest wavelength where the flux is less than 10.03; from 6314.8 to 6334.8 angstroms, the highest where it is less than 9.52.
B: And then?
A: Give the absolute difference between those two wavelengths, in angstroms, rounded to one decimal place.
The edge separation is 45.0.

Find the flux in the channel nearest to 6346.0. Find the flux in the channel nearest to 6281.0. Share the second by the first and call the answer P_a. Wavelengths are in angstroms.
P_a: 0.96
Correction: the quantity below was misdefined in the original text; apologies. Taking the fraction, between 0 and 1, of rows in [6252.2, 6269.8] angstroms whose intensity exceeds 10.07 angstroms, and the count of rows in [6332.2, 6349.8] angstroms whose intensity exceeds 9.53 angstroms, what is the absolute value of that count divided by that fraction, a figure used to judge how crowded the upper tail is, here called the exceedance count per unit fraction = 28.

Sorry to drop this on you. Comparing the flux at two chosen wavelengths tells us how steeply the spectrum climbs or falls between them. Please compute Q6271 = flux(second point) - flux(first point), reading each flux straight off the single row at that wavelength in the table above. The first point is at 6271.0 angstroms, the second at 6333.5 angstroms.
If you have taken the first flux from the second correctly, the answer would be 0.20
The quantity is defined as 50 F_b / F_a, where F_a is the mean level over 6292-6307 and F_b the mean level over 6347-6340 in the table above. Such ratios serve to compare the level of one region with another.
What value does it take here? 49.6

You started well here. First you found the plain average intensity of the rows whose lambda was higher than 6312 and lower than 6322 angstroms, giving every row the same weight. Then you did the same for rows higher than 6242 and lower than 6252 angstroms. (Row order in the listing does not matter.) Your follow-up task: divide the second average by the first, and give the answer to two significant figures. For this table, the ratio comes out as 0.96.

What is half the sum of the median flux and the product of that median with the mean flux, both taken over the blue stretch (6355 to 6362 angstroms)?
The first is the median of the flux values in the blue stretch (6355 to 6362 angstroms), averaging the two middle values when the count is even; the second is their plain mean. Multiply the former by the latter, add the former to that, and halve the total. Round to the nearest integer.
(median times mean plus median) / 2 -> 49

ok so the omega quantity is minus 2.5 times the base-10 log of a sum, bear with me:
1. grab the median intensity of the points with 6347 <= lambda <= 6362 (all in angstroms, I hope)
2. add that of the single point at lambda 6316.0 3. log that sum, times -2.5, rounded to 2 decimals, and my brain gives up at -3.23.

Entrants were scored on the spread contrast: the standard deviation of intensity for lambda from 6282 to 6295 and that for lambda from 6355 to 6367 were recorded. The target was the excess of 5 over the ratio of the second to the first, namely 4.41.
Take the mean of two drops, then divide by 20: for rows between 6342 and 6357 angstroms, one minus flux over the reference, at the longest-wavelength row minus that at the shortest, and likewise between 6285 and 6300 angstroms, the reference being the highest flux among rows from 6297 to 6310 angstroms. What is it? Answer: 0.0018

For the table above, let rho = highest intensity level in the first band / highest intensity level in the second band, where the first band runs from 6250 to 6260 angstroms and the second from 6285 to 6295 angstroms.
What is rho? 0.91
